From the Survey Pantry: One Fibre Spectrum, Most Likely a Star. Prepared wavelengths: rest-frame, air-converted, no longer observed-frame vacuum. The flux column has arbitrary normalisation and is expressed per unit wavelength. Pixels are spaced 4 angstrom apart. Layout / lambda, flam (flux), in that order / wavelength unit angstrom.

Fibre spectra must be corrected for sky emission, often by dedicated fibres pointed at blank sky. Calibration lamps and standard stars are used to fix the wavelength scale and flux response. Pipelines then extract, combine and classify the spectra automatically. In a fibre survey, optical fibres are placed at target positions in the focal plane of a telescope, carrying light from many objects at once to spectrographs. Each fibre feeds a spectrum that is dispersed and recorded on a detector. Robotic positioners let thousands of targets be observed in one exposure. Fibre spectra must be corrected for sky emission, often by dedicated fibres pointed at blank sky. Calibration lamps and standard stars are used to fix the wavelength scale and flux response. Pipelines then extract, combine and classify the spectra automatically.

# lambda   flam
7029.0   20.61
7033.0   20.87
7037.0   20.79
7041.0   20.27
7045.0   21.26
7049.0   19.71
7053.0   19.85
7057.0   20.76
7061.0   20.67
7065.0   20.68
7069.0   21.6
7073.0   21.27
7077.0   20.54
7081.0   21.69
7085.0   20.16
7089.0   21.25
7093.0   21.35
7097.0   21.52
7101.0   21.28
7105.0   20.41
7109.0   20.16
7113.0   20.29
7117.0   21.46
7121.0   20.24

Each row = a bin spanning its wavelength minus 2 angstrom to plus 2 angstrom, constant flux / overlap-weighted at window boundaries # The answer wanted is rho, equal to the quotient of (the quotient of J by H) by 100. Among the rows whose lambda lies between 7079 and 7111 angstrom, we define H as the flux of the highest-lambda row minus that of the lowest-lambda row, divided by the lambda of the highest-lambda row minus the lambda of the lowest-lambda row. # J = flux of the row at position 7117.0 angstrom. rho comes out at -4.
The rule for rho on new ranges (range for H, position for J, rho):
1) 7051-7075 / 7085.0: 3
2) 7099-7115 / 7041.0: -2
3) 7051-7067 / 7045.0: 3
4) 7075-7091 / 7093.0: 4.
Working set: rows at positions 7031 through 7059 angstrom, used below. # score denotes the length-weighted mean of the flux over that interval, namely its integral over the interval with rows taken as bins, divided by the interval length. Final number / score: 20.5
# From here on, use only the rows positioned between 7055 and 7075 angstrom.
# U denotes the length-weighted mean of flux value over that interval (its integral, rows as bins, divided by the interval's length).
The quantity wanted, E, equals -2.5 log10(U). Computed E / -3.31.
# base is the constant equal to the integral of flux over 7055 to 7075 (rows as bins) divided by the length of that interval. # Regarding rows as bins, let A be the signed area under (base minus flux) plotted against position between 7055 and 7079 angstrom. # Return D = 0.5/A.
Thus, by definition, 0.27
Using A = 1.8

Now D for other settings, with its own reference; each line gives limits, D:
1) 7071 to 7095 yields -0.44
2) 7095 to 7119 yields 0.15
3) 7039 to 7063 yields 0.04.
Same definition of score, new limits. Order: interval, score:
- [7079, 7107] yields 21.1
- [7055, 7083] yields 21.0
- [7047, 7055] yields 19.8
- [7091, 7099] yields 21.4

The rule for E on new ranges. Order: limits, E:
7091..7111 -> -3.30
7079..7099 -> -3.32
